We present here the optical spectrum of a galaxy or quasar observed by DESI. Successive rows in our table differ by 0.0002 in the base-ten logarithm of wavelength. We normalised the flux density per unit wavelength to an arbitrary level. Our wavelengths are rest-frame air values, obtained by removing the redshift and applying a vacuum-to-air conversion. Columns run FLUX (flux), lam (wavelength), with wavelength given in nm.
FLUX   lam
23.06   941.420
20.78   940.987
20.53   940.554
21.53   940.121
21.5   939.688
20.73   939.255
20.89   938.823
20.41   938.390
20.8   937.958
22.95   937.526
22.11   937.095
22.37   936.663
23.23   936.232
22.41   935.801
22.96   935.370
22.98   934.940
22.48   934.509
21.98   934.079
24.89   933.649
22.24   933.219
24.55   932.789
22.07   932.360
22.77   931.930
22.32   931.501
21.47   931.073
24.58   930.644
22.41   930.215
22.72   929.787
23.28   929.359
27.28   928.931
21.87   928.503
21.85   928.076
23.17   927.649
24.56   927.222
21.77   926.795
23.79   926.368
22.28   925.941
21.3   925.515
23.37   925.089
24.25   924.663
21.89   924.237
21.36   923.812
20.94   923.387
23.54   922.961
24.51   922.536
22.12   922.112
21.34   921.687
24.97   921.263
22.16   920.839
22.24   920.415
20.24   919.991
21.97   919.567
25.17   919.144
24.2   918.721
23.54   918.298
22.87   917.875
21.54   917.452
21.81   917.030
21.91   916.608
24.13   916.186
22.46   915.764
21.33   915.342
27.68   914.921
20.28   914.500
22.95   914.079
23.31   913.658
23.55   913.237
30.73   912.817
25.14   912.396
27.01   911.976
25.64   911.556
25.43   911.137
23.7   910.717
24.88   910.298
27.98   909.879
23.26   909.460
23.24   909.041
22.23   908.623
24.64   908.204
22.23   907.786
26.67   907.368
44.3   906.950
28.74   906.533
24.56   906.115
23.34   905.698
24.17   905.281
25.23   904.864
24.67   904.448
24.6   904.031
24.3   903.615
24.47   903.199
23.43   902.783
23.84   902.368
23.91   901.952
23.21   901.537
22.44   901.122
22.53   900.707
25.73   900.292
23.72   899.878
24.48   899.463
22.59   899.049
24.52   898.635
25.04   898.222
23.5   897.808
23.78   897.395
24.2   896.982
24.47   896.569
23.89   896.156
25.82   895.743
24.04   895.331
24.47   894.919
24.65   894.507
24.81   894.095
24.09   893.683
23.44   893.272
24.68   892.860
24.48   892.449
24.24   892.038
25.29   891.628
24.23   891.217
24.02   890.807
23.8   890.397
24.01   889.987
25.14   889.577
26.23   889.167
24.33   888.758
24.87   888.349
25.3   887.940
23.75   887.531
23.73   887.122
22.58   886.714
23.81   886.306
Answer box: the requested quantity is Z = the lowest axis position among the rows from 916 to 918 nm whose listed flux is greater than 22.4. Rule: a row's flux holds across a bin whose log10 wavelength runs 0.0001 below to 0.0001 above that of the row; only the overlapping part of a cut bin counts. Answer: 916.186 nm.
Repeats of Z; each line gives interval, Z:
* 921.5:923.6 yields 922.536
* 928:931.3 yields 928.931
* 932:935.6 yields 932.789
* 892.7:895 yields 892.860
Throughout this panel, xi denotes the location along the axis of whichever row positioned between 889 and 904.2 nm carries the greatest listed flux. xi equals 889.167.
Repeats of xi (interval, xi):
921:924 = 921.263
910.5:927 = 912.817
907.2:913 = 912.817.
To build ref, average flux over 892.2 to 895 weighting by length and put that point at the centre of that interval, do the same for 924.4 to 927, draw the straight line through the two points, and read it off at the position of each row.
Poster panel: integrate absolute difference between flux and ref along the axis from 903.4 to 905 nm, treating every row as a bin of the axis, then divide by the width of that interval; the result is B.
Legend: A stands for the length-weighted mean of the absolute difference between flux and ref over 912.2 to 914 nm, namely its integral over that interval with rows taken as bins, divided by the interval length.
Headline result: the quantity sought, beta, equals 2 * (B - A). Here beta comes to -2.7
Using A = 2.18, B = 0.84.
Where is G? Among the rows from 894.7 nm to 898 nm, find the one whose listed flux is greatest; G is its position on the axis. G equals 895.743 nm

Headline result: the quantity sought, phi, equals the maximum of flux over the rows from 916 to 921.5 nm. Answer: 25.17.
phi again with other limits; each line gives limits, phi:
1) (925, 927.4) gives 24.56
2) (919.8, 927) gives 24.97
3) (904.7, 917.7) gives 44.3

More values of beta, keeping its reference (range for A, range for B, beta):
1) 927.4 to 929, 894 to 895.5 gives -2.2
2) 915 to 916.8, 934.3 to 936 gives -2.1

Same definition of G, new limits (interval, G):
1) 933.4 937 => 933.649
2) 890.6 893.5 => 891.628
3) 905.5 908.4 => 906.950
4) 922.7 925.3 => 924.663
